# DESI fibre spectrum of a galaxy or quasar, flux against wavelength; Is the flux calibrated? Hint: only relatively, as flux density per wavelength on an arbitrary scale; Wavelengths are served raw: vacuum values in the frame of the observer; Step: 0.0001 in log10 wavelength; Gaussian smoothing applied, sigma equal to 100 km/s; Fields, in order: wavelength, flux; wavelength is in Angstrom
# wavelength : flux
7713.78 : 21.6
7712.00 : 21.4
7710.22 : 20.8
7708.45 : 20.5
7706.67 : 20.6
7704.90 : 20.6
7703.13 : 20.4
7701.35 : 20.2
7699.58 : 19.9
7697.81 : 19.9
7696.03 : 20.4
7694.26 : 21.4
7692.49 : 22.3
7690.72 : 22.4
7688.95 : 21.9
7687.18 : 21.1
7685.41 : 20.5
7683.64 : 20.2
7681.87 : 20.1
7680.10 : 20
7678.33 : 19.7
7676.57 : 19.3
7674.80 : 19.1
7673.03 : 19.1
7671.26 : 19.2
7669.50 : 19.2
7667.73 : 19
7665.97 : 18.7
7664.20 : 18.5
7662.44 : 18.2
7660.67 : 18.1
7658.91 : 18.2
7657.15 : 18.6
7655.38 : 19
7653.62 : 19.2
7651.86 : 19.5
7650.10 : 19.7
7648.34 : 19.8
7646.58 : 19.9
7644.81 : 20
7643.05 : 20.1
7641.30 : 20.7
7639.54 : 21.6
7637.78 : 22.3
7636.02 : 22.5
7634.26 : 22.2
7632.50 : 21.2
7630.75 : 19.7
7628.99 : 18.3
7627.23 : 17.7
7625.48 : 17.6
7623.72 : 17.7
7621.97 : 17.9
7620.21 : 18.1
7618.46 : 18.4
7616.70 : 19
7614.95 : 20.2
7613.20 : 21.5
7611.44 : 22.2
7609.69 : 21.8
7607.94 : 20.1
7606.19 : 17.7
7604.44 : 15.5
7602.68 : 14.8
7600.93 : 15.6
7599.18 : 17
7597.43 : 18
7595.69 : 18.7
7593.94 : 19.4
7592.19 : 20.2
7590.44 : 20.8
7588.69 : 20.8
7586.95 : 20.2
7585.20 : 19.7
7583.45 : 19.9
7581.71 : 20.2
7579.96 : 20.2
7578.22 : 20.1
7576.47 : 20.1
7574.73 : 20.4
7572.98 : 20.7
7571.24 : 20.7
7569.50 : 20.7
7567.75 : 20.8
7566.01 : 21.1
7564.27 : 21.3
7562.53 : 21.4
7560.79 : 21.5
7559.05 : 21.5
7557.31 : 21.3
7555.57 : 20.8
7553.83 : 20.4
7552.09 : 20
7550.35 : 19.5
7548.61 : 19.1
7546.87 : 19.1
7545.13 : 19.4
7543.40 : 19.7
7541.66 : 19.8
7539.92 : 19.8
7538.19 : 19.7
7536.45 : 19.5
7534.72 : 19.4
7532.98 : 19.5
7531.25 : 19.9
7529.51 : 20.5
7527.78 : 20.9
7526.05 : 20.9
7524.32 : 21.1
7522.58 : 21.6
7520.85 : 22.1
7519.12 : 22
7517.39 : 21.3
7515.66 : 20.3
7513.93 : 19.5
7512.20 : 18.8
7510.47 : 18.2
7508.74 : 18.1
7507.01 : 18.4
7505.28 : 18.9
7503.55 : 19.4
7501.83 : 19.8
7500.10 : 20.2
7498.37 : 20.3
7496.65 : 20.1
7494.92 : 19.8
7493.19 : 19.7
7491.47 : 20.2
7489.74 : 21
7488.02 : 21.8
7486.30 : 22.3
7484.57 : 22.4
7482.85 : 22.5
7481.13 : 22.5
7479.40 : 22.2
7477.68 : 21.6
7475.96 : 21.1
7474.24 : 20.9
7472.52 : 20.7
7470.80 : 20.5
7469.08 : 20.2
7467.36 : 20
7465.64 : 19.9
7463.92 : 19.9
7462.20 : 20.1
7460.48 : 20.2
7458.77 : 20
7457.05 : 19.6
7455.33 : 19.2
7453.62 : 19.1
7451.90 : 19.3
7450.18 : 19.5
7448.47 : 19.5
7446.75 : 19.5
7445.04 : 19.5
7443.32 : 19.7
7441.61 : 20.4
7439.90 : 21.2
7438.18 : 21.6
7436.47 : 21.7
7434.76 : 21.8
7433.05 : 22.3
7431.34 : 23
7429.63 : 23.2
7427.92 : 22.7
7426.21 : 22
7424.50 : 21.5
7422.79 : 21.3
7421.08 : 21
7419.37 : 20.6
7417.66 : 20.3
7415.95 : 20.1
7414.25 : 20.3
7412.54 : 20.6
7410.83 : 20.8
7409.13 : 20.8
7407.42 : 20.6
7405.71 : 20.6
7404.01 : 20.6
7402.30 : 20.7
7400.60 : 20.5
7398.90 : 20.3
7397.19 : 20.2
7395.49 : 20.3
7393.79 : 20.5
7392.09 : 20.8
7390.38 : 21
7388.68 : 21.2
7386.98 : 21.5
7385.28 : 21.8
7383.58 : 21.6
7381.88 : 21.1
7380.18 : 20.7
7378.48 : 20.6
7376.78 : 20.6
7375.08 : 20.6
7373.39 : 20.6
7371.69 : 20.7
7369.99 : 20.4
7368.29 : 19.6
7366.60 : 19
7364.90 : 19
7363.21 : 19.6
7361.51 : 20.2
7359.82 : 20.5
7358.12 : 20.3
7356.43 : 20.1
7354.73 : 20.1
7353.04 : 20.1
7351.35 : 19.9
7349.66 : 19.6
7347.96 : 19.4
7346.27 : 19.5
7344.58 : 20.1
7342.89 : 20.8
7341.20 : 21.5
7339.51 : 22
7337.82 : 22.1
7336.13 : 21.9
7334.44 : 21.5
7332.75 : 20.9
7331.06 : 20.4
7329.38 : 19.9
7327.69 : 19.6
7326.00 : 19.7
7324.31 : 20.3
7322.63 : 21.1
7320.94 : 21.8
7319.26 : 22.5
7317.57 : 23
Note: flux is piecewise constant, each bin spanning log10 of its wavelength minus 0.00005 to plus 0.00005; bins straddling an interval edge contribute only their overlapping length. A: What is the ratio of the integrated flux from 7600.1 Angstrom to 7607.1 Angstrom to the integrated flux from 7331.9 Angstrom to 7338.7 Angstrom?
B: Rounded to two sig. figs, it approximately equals 0.76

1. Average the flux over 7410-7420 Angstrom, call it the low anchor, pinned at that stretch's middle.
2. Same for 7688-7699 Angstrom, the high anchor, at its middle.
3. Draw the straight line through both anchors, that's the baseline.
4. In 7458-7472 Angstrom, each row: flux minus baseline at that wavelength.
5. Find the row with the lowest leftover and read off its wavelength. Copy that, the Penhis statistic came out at 7465.64 Angstrom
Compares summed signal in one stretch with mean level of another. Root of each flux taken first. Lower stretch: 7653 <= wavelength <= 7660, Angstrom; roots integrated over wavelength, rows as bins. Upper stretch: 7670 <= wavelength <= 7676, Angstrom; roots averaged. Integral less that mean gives 26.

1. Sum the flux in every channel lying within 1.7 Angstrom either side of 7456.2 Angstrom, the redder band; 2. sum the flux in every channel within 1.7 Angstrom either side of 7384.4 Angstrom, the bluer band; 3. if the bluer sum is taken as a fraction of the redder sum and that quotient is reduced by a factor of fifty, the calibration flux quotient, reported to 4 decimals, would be 0.0224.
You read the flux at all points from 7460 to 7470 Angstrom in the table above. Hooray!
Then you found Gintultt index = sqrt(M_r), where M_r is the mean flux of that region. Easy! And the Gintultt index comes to 4.48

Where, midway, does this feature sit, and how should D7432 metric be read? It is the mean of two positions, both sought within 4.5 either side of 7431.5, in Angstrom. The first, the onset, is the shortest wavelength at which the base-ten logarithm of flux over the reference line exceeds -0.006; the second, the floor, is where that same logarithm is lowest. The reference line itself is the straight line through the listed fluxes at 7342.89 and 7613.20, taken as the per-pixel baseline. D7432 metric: 7431.3 Angstrom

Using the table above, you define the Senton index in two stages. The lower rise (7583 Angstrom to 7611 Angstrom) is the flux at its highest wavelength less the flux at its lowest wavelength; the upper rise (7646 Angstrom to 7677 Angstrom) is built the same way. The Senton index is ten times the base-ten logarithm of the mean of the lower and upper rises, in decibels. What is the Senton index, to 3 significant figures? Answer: -1.87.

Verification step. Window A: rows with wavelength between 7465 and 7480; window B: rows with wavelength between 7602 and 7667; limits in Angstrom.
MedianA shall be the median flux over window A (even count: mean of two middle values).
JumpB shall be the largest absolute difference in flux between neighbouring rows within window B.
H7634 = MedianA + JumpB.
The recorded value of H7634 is 23.1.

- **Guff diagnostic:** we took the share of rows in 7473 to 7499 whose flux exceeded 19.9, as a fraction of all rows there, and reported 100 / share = 115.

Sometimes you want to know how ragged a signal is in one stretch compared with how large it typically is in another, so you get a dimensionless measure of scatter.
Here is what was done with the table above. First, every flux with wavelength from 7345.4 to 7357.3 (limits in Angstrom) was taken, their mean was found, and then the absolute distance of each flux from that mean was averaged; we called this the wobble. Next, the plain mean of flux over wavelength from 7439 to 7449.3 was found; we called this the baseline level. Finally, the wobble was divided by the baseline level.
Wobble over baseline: 0.013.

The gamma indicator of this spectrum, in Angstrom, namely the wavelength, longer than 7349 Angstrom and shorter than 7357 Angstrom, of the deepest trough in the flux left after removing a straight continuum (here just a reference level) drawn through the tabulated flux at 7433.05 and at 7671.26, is 7349.66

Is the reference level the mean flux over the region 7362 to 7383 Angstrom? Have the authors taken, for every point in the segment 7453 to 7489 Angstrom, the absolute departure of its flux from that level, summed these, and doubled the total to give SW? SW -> 40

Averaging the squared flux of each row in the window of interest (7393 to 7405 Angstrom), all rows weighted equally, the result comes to 418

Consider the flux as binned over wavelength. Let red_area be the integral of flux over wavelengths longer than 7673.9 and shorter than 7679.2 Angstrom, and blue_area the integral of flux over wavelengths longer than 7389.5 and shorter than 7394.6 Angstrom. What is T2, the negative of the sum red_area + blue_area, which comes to -209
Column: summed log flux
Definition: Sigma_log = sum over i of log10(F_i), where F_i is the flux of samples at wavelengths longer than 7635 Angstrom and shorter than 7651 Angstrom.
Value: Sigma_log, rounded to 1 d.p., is 11.8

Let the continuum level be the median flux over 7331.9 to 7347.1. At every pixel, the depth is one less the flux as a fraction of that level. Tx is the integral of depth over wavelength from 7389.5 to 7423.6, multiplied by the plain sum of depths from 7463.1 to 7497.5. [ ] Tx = 0.71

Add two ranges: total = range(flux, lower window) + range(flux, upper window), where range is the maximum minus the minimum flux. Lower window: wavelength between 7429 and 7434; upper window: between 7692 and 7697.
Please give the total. 2.8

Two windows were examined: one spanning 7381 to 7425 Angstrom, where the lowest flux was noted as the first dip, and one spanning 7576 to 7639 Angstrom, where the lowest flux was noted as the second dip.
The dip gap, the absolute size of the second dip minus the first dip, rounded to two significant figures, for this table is 5.3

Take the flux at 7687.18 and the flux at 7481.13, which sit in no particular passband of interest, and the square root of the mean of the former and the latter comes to 4.67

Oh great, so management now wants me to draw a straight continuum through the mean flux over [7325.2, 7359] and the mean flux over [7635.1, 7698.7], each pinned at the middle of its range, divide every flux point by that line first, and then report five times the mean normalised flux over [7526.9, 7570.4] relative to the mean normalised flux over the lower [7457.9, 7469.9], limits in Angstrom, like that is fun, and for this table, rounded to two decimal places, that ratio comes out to 5.09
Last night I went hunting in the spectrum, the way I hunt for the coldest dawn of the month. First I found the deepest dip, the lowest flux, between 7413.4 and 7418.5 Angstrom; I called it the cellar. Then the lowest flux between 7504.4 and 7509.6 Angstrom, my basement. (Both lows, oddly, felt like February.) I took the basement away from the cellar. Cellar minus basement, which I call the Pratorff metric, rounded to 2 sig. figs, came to 2.0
